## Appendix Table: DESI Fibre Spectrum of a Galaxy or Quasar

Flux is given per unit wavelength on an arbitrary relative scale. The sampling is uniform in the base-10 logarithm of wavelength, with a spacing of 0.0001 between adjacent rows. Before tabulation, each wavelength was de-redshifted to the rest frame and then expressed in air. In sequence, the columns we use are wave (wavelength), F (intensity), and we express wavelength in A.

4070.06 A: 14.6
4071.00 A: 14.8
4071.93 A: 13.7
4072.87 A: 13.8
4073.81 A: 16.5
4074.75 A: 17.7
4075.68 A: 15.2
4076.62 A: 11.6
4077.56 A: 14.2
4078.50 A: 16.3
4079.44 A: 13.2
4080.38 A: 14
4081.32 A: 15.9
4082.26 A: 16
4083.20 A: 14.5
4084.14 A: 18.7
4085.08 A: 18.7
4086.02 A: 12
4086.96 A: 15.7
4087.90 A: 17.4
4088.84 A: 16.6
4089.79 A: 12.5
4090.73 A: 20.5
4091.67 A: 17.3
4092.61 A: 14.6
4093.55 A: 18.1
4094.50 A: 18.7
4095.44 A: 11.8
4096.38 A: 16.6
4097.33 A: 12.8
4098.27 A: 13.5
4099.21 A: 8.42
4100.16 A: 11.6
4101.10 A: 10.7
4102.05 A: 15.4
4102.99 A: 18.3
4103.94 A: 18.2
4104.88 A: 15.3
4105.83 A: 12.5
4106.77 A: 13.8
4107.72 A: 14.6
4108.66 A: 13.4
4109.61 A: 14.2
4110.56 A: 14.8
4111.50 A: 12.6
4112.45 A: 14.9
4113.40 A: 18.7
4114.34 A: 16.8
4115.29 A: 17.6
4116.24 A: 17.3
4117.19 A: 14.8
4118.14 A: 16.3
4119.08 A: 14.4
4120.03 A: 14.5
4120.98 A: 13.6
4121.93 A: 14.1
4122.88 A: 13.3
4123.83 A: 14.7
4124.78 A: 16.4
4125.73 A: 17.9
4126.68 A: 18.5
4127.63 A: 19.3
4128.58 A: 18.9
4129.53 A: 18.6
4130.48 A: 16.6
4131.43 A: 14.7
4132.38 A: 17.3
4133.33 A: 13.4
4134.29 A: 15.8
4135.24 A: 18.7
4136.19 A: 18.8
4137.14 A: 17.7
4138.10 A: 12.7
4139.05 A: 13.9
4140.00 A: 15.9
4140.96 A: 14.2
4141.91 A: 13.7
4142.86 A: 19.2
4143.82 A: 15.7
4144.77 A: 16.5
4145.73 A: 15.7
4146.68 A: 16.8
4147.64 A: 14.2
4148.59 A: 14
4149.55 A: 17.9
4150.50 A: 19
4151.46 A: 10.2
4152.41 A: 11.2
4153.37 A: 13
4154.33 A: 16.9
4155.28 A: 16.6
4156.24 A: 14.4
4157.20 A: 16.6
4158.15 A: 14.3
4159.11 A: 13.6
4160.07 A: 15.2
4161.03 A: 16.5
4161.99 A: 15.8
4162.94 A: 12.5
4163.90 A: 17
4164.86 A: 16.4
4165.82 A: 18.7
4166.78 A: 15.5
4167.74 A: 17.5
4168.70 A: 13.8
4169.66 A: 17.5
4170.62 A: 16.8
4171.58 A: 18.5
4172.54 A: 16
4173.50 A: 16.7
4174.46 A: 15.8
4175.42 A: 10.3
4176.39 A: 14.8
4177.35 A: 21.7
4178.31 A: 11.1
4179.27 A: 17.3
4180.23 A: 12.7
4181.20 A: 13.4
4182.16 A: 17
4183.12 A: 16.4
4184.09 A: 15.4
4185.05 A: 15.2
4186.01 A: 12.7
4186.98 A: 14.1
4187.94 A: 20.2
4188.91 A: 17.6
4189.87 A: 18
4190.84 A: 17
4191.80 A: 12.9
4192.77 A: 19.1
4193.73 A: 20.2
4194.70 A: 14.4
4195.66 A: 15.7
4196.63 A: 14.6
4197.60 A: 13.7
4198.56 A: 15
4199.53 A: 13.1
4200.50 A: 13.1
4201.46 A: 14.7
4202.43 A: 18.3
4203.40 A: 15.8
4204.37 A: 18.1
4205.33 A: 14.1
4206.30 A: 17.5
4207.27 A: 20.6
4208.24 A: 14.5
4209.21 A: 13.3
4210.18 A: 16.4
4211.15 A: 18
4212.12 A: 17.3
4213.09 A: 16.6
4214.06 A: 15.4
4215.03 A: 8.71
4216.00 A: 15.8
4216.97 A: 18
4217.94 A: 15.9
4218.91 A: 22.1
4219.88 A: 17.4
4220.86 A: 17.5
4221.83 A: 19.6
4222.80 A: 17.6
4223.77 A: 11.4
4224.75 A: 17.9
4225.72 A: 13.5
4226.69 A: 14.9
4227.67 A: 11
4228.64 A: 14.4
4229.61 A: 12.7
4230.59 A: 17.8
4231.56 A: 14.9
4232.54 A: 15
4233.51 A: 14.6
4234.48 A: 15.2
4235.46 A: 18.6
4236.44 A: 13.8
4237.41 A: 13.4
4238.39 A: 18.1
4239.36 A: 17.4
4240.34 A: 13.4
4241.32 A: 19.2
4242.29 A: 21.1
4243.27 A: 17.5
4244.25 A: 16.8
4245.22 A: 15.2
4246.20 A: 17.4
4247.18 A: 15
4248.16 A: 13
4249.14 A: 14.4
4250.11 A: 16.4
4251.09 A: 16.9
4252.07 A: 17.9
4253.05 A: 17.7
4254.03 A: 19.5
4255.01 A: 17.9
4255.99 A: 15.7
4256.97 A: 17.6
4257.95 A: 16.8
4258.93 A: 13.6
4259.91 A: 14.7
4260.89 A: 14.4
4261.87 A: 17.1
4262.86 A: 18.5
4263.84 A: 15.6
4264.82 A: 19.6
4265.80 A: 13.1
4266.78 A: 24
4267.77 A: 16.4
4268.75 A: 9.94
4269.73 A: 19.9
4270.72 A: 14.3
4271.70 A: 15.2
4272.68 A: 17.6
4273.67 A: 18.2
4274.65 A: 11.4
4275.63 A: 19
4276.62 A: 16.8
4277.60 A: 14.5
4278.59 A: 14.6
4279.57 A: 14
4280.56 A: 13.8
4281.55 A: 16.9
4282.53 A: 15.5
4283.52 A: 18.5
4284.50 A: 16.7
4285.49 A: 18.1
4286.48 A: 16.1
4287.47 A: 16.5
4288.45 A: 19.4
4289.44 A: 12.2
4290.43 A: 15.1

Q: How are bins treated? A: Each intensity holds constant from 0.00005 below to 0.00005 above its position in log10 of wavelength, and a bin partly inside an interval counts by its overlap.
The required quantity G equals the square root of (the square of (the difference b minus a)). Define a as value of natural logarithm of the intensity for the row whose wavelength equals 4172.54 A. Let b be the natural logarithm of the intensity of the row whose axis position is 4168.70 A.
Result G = 0.15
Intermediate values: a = 2.77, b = 2.62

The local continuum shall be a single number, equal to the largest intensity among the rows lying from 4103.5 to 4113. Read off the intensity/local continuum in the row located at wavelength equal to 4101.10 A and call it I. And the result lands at 0.59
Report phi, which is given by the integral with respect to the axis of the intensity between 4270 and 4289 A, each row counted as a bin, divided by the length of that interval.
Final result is 16.2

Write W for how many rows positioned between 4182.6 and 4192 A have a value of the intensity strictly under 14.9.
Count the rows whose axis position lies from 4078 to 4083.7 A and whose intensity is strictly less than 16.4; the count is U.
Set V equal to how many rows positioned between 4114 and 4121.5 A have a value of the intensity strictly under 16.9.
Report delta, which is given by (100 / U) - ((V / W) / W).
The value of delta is 16.0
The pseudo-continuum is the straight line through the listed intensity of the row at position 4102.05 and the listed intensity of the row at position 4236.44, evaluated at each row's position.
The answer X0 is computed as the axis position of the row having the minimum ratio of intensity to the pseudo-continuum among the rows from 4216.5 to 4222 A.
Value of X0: 4217.94 A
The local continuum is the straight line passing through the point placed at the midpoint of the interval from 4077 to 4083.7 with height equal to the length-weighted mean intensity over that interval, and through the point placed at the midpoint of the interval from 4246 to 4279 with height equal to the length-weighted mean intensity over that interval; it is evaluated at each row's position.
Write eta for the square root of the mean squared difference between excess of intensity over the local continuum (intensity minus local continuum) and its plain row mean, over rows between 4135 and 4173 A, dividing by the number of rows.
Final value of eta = 2.16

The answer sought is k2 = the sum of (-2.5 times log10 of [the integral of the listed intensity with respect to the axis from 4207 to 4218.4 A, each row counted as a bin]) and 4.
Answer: -1.64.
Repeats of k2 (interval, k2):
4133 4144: -1.60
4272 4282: -1.49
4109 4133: -2.46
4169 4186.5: -2.08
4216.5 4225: -1.43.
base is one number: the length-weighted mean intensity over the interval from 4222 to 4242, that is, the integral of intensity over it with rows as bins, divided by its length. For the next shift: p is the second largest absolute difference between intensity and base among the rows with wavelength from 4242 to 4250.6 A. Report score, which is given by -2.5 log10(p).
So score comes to -0.9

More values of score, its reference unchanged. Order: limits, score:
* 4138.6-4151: -1.4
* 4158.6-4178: -1.8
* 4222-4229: -1.5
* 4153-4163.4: -0.9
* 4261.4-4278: -1.8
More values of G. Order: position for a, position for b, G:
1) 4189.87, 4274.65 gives 0.46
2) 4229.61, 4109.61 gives 0.11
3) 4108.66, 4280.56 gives 0.03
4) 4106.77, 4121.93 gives 0.02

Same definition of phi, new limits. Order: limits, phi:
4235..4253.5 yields 16.5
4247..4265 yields 16.4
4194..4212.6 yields 15.7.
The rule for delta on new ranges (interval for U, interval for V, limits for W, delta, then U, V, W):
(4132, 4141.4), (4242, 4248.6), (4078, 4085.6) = 16.2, 6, 4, 3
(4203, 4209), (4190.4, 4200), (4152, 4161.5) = 33.1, 3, 7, 5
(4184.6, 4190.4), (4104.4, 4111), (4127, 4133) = 26.3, 3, 7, 1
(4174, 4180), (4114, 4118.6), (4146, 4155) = 24.9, 4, 3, 5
